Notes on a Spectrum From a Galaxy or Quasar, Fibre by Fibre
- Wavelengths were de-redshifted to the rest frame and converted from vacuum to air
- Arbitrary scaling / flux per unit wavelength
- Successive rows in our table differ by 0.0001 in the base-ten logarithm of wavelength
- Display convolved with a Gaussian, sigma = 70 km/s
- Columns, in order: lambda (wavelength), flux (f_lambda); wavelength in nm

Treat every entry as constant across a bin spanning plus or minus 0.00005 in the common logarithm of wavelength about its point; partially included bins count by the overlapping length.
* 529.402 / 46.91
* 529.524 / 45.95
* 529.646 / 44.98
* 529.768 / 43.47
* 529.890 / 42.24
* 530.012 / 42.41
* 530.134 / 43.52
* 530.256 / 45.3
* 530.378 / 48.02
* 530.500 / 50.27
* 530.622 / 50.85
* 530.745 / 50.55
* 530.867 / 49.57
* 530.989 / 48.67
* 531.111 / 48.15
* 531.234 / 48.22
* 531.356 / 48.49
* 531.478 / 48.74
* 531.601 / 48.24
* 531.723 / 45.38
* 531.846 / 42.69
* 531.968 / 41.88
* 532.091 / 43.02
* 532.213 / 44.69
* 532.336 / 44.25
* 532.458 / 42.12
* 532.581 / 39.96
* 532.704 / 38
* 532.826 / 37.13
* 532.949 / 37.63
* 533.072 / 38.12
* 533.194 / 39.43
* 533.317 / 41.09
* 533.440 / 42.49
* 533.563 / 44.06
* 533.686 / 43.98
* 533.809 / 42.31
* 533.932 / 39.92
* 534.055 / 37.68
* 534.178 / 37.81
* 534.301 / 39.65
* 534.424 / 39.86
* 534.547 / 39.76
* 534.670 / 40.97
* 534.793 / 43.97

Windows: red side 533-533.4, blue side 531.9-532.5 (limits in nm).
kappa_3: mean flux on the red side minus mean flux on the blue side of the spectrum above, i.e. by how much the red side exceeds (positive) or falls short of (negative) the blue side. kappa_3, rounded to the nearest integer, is -4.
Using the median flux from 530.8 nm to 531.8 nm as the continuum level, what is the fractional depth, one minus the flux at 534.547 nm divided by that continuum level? 0.18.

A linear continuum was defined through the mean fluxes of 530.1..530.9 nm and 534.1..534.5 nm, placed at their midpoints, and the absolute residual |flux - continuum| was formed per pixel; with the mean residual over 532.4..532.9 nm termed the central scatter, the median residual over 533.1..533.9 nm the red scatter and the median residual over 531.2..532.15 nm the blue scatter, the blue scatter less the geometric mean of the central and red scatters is -0.6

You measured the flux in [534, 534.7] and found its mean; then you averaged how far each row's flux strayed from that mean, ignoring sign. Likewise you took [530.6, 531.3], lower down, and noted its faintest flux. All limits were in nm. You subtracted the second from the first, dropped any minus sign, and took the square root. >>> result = 6.86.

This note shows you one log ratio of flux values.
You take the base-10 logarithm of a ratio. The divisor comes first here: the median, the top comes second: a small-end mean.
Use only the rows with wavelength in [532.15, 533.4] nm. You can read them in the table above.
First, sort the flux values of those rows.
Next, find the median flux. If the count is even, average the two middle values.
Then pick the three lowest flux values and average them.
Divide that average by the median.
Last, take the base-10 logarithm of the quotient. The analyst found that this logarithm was -0.024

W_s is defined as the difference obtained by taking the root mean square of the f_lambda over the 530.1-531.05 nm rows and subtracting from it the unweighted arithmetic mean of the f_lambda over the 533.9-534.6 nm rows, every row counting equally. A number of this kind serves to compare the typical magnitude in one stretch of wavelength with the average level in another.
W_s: 9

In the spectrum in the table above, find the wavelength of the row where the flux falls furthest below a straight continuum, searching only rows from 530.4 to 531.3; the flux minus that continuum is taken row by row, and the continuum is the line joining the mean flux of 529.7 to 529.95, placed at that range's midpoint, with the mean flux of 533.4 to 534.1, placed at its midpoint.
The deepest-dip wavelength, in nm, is 531.111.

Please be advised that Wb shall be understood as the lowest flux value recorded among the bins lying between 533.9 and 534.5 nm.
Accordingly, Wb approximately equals 37.68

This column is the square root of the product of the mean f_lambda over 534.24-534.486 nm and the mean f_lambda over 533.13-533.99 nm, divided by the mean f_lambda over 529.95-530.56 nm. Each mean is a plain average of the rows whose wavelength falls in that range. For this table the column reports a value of 0.89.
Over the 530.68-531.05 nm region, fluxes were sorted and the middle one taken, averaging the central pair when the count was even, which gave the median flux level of 50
